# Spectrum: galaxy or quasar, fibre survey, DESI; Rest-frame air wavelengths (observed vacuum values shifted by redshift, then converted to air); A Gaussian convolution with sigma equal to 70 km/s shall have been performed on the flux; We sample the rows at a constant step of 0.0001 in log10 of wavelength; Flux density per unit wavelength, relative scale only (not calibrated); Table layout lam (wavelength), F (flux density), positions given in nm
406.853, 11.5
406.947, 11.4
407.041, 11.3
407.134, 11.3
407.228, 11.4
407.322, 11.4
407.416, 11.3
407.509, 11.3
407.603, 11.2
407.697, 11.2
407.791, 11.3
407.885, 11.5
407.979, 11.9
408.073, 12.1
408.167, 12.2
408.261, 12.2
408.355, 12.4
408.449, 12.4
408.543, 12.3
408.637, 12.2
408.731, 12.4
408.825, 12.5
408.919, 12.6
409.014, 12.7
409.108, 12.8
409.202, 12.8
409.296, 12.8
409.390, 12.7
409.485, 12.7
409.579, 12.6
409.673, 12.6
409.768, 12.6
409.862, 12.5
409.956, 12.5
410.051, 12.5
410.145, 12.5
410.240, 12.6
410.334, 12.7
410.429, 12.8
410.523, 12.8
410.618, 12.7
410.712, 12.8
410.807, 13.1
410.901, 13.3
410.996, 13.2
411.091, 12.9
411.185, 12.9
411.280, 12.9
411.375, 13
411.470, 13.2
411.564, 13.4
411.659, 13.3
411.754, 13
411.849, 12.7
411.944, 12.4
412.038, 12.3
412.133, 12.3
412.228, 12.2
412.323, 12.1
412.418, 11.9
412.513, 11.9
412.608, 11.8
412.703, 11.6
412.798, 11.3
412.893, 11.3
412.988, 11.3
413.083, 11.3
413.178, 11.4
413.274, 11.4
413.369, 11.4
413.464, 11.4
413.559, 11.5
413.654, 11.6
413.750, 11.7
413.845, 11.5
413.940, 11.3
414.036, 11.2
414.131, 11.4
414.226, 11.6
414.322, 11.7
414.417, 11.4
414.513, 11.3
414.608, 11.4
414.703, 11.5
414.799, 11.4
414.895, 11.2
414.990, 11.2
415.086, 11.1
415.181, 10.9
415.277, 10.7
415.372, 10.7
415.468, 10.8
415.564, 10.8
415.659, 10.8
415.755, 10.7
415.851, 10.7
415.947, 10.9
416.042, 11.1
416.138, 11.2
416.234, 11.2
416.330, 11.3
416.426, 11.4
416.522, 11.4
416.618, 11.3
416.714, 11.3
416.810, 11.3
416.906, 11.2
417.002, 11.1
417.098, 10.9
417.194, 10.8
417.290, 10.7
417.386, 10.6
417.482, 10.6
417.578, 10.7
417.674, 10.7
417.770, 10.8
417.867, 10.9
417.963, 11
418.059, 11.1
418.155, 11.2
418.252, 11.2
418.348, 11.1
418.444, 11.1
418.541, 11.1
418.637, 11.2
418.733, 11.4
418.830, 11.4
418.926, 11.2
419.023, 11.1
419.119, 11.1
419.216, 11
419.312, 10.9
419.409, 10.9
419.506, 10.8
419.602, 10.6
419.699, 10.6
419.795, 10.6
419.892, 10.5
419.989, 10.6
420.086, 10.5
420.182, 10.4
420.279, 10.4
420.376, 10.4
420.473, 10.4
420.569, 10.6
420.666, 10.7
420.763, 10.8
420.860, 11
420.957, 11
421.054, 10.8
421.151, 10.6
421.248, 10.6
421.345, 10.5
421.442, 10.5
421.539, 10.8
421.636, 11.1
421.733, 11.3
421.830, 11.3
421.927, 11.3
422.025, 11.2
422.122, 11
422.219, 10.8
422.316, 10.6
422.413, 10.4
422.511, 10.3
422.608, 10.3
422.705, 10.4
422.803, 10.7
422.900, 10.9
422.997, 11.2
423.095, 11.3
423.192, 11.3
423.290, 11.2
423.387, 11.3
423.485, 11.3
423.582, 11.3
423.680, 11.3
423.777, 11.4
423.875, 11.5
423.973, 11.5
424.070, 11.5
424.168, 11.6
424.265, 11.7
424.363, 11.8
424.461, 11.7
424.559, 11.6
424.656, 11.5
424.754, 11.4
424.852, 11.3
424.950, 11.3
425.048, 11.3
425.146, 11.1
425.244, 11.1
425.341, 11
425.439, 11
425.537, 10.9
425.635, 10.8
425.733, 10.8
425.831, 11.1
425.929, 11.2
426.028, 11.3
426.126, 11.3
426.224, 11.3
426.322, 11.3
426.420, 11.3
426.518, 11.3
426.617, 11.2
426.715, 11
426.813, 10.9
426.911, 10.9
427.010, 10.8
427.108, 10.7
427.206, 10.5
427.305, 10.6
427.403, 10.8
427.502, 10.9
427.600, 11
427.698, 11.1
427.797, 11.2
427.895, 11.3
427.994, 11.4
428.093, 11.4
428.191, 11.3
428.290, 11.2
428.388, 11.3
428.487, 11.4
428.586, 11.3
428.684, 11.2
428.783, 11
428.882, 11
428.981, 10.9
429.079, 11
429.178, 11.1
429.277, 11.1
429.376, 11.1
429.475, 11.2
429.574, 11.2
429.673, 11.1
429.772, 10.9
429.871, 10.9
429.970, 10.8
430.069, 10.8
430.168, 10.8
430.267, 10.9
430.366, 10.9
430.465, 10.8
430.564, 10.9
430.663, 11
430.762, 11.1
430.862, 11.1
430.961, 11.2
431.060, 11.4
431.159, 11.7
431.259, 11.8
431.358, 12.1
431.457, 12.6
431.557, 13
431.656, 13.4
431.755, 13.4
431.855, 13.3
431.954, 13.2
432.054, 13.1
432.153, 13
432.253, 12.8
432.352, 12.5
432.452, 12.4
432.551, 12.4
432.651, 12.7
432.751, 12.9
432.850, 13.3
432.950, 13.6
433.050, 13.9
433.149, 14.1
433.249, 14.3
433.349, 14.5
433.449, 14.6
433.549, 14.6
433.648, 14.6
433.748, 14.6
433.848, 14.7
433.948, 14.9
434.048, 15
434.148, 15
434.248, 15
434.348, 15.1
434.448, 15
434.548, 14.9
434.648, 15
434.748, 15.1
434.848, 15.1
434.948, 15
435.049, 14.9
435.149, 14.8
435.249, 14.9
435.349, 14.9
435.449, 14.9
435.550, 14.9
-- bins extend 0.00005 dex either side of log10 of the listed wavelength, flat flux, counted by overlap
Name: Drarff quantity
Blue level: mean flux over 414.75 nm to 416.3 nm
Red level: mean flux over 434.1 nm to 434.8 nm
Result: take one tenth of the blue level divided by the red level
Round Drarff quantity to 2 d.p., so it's 0.07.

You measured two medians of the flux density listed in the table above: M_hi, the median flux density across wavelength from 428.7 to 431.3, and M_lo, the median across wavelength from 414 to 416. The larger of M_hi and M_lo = 11.2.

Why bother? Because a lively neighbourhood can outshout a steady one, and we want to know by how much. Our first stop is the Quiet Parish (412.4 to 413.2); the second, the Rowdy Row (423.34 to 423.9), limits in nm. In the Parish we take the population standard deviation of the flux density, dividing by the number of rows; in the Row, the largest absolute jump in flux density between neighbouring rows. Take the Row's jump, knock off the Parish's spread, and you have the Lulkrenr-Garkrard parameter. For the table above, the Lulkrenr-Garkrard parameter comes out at -0.15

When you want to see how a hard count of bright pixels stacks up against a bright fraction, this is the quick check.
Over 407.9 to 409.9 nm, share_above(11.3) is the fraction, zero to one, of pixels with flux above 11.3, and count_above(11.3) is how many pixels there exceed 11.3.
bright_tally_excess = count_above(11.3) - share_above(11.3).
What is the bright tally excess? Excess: 20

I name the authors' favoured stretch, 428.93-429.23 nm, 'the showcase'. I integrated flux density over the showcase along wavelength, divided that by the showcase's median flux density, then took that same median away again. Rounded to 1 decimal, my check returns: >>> -10.7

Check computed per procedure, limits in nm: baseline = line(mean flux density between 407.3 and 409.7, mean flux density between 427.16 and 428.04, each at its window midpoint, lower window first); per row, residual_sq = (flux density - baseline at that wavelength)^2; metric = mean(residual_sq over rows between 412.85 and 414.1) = 0.22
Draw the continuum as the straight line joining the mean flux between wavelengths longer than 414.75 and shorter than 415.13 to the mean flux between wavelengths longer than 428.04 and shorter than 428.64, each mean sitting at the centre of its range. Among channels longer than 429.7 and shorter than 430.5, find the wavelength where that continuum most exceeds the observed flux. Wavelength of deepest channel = 430.465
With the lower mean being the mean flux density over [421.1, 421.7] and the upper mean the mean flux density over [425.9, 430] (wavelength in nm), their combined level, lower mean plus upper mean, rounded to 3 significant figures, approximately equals 21.8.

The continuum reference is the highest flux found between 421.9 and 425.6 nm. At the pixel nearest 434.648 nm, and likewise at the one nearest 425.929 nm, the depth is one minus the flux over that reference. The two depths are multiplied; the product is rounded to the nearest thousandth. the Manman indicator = -0.014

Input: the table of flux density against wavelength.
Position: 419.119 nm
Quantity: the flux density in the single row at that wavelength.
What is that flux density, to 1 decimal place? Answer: 11.1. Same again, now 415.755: 10.7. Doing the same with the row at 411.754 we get 13.0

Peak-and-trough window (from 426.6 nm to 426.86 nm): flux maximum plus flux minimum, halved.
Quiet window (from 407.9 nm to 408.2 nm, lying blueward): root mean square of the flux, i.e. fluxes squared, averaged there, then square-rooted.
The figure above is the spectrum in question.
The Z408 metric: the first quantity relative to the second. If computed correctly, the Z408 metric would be 0.92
